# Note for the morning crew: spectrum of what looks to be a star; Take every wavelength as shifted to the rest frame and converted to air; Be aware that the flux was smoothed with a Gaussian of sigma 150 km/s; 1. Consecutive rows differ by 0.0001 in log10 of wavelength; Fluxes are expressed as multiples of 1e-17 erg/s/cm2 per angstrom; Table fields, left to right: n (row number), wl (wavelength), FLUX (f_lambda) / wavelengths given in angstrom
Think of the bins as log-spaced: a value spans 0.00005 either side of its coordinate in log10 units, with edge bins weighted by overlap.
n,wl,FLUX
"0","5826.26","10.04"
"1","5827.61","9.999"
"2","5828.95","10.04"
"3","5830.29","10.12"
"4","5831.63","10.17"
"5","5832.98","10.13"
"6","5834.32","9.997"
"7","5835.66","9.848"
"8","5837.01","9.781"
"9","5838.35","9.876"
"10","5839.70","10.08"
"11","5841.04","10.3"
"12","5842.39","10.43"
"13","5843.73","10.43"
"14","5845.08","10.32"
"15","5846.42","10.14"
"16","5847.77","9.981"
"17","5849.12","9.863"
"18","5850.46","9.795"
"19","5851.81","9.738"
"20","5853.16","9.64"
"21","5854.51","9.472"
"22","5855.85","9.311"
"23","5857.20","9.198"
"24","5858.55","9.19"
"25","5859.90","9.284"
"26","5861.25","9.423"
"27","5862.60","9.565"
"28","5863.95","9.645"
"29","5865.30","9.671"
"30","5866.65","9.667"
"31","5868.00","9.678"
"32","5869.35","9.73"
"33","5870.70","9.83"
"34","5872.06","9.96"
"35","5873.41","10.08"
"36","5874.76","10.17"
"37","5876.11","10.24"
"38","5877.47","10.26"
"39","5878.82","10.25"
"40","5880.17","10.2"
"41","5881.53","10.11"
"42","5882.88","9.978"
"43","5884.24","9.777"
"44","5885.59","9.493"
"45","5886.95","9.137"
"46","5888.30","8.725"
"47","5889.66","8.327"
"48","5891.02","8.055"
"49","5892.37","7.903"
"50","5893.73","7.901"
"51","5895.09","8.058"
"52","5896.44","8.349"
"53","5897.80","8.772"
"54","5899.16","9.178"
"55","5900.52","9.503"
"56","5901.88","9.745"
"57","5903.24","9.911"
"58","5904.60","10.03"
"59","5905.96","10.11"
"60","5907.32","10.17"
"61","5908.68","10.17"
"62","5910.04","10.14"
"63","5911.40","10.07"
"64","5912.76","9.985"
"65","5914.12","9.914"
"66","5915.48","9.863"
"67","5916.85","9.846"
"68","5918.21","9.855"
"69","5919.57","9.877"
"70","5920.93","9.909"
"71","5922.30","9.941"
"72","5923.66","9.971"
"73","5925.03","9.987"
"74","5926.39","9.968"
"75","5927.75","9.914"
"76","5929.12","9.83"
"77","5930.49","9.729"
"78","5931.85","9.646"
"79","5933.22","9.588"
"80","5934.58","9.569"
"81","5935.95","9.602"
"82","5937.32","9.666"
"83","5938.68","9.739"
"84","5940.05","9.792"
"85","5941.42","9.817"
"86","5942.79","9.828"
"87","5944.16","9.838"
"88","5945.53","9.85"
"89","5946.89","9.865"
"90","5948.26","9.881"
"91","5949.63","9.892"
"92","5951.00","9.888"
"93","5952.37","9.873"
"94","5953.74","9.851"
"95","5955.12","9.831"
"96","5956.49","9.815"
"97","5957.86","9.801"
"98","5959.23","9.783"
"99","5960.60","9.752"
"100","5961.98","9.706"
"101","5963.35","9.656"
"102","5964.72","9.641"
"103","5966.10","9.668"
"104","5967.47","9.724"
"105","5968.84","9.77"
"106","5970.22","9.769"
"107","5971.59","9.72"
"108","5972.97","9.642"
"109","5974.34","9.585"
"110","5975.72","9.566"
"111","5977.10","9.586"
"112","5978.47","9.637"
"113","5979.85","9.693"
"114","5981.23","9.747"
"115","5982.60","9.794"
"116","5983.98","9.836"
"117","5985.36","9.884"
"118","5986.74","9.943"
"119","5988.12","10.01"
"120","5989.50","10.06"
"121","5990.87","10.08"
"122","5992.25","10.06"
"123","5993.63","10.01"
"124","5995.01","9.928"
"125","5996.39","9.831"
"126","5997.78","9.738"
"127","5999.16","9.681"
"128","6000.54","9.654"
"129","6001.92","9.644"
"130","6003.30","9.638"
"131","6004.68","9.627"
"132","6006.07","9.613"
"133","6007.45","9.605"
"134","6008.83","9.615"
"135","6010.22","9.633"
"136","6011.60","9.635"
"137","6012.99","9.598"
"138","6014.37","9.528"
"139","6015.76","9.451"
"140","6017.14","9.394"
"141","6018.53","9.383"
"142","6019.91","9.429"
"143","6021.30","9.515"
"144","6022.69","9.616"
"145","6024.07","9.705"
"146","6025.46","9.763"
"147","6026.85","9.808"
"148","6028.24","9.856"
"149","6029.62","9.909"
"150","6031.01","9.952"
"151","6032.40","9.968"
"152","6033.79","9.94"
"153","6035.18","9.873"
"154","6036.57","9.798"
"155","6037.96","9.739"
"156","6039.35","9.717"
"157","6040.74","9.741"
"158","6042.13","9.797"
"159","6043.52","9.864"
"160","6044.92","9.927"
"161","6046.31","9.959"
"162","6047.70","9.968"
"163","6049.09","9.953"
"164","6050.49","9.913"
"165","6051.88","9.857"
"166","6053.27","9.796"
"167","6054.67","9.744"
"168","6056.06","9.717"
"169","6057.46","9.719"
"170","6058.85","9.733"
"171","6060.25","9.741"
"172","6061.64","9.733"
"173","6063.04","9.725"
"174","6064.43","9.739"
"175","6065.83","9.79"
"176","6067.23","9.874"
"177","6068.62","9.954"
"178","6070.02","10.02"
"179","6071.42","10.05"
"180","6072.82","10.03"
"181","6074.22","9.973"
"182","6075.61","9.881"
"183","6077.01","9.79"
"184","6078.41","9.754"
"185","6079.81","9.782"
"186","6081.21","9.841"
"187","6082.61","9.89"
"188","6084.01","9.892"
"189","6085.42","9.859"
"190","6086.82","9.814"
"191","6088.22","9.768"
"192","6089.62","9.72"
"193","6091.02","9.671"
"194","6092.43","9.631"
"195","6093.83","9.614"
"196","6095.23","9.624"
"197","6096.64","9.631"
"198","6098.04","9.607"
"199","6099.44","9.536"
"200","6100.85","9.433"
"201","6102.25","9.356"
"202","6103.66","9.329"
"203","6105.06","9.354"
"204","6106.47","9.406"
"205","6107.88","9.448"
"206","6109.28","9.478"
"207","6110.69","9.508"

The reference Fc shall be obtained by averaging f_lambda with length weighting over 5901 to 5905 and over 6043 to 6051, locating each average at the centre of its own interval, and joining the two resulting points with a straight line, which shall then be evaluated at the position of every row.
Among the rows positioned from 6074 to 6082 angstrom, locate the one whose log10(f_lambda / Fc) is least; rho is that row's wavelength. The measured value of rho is 6078.41 angstrom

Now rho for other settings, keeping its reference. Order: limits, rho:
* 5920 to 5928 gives 5920.93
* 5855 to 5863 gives 5858.55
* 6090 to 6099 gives 6098.04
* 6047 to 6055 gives 6054.67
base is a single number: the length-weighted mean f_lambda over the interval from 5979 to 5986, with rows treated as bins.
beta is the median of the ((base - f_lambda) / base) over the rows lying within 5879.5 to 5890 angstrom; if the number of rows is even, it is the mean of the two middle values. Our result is 0.015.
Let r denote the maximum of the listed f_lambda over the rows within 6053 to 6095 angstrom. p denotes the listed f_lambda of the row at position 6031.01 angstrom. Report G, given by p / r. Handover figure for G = 0.99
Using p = 9.952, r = 10.05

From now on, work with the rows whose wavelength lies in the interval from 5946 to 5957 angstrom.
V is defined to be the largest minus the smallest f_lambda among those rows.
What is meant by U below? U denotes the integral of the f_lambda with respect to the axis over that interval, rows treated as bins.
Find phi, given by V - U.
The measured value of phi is -108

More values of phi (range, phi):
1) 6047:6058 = -108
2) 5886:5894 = -66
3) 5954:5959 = -49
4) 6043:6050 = -69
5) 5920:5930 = -99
